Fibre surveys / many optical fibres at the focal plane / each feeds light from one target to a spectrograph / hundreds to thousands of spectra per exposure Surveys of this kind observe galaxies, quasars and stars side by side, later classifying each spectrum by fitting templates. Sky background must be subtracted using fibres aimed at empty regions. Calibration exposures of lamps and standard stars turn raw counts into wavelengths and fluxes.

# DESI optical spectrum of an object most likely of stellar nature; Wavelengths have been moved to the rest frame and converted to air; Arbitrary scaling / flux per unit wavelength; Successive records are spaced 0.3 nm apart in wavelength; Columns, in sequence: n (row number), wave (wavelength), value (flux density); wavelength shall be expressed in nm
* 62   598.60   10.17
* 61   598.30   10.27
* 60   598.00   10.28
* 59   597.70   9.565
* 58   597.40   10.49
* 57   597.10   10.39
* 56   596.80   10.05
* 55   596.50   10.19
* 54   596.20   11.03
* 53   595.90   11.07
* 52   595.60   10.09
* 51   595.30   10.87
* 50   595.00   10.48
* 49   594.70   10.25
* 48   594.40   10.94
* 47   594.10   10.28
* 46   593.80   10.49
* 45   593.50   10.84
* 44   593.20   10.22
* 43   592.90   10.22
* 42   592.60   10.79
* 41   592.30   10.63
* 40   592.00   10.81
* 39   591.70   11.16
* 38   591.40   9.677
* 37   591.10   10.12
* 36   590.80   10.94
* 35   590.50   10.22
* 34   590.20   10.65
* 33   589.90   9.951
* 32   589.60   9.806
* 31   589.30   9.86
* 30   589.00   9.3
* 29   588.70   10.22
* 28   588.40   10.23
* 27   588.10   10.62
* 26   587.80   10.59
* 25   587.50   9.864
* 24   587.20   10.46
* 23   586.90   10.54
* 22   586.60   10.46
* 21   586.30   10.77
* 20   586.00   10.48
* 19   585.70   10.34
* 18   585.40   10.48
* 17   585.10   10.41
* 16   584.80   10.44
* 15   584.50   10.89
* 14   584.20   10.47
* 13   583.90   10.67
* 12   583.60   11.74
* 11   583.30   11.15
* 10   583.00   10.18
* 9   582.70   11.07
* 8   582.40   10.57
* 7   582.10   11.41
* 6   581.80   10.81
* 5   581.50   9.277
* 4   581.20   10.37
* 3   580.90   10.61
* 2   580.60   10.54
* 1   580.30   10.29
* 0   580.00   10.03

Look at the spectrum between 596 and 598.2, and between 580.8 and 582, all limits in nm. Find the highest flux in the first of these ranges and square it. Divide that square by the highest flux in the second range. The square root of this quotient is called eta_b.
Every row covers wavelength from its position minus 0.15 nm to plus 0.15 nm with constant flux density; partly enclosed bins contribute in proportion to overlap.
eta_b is 3.35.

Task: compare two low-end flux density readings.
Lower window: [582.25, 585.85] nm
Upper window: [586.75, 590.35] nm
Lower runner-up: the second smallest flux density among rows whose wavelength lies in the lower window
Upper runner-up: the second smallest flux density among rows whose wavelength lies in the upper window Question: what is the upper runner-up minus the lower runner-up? -0.5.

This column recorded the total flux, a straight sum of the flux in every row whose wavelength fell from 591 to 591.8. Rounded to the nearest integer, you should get 31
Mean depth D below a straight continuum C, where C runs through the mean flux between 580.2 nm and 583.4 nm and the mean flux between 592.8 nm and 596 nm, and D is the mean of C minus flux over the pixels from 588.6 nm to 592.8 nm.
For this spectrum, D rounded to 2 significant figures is 0.24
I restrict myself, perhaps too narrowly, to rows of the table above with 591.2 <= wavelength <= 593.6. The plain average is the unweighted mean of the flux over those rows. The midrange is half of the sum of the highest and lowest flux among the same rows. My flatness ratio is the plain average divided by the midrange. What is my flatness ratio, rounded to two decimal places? 1.01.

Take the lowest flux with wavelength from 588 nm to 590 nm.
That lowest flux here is 9.3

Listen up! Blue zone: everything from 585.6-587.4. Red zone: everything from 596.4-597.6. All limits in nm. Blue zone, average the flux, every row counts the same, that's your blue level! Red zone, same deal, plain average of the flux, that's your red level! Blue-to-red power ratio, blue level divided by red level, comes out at 1.02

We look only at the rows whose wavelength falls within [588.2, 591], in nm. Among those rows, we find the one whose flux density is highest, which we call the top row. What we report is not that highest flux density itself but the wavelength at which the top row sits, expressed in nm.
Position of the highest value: 590.80 nm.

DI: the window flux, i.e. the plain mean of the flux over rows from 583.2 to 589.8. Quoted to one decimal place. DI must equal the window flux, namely 10.4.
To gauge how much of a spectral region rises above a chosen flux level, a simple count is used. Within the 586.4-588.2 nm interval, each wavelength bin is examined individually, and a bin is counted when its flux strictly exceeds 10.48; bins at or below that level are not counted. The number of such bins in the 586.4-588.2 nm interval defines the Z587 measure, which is 3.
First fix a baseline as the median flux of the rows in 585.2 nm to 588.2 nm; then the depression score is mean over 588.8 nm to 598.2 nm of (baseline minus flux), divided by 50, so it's 0.0021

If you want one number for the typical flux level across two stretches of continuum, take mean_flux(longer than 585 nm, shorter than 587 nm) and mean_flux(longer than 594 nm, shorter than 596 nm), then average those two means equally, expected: 10.53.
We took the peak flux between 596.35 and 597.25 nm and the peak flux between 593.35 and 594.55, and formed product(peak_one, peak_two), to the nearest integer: 114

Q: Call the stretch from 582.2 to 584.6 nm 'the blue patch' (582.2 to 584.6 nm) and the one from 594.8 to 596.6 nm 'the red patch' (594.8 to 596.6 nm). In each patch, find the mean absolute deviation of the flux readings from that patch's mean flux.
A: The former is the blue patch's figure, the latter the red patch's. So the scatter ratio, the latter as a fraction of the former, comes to 1.00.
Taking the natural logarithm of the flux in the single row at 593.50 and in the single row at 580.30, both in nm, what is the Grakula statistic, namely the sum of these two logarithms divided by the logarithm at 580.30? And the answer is 2.02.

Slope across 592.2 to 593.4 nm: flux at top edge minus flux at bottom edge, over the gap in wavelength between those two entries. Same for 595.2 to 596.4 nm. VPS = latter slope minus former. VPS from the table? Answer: 0.6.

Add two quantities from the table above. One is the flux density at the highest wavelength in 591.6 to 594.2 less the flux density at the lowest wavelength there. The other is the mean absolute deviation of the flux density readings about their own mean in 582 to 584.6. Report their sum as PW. -0.5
